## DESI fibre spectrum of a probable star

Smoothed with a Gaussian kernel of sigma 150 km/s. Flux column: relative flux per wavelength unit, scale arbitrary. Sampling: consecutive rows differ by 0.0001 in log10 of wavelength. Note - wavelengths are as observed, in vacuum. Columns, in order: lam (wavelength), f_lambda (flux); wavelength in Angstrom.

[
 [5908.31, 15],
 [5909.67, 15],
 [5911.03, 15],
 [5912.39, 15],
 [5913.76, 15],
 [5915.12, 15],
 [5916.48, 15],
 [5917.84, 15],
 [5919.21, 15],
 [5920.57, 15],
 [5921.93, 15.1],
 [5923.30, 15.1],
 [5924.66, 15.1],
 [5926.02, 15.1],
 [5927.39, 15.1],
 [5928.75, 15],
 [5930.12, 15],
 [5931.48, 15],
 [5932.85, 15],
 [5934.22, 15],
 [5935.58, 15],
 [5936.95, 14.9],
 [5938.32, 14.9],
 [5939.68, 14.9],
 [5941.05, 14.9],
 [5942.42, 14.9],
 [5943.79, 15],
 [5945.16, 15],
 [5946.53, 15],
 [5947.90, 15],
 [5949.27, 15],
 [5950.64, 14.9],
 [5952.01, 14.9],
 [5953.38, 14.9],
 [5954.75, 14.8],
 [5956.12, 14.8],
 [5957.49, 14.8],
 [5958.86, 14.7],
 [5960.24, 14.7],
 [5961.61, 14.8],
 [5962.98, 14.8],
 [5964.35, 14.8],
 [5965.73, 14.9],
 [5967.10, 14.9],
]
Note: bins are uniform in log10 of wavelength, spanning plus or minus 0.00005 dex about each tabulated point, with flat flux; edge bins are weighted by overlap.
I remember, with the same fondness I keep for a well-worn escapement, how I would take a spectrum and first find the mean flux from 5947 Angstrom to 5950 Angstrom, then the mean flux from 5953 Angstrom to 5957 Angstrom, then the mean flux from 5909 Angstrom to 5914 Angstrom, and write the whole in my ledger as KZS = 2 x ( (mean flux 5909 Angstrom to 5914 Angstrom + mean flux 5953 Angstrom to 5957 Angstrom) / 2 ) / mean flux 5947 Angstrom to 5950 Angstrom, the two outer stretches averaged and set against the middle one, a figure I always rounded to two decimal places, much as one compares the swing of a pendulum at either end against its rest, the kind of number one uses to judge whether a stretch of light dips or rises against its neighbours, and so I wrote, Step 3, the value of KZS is 1.99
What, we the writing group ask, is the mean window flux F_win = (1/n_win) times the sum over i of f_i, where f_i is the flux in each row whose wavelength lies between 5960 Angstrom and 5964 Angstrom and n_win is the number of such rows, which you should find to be 14.8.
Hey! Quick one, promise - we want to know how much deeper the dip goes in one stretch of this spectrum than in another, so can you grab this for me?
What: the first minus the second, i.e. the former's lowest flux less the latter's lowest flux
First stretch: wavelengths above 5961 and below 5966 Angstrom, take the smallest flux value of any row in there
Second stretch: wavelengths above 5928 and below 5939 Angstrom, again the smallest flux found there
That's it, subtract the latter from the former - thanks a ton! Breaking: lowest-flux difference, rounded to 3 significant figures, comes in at -0.100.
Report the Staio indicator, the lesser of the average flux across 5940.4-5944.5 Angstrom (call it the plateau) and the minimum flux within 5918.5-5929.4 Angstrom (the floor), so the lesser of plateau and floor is 14.9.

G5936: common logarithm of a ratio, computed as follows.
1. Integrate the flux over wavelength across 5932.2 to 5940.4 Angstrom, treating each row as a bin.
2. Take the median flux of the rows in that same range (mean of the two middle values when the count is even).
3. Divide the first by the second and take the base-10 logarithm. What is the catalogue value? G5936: 0.914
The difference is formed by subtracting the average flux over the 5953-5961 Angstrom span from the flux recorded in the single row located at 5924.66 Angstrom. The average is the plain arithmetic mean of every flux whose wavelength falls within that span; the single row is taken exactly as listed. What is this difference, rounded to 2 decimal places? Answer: 0.32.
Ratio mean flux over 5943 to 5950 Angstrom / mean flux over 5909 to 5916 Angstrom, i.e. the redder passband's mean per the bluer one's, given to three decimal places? 1.000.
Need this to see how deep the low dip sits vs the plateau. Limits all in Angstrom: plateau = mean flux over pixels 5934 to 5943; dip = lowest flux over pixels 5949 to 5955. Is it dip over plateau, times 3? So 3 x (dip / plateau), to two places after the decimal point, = 2.97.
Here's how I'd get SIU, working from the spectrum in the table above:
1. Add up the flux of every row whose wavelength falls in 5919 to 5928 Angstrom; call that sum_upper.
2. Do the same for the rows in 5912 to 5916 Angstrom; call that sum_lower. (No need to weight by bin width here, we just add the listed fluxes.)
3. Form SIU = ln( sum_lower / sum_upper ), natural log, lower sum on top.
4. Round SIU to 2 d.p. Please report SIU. -0.85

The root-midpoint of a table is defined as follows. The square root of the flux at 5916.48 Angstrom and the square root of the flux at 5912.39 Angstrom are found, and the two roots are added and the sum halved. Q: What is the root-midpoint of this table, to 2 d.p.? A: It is 3.87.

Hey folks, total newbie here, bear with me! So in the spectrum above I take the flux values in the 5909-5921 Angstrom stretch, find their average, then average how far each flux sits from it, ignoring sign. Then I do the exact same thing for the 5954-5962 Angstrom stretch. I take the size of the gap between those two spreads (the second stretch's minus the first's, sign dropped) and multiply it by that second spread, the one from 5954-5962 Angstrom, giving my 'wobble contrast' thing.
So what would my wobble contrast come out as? 0.0020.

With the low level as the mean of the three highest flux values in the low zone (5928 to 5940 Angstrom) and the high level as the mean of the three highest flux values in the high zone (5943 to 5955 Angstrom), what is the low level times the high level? 225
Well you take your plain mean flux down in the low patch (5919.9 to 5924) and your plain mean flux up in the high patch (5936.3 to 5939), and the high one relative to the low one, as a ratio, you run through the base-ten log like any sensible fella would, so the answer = -0.0048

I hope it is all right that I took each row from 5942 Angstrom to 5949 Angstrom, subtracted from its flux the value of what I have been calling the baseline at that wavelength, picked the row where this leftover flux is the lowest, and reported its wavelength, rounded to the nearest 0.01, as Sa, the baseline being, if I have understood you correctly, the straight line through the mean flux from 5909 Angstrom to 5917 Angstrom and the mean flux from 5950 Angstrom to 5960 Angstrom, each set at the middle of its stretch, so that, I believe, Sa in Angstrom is 5942.42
